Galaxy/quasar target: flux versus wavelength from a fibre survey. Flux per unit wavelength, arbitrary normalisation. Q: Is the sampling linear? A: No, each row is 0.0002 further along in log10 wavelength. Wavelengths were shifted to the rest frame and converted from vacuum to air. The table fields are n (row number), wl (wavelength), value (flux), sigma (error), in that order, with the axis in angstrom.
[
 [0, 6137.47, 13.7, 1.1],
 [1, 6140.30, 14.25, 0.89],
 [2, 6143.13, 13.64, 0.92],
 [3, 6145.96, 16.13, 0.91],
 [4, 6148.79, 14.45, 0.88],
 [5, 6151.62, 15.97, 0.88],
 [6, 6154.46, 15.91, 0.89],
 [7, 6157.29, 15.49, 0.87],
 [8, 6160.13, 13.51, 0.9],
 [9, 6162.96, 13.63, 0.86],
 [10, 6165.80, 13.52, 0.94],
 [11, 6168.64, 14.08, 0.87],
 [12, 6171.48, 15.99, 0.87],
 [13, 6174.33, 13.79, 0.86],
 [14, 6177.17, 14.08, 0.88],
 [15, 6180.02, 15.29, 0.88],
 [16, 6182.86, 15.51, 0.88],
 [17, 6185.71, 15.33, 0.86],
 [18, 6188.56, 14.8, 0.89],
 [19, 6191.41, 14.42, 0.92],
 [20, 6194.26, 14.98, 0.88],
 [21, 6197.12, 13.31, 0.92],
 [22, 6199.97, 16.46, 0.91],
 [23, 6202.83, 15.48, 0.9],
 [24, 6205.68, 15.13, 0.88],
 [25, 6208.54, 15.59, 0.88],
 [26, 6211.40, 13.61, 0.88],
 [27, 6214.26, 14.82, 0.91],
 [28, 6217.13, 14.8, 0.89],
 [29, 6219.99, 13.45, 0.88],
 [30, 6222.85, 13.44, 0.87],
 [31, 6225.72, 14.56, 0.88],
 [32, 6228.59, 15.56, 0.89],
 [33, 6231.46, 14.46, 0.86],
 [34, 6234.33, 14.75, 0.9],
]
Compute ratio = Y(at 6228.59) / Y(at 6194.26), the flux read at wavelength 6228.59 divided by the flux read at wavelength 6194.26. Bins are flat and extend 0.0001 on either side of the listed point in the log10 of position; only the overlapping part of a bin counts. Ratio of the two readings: 1.04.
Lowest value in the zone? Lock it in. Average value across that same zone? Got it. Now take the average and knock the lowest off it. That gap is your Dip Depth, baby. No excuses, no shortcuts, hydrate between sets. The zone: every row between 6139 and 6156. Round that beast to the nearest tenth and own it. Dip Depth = 1.4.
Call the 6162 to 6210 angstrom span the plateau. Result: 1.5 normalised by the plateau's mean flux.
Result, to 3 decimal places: 0.101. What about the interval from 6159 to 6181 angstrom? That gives 0.105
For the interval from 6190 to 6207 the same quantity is 0.100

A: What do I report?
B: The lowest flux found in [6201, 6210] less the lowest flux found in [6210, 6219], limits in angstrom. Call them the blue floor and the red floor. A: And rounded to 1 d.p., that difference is 1.5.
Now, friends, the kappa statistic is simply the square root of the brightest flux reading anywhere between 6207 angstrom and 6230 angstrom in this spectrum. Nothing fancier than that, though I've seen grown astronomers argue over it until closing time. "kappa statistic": 3.95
